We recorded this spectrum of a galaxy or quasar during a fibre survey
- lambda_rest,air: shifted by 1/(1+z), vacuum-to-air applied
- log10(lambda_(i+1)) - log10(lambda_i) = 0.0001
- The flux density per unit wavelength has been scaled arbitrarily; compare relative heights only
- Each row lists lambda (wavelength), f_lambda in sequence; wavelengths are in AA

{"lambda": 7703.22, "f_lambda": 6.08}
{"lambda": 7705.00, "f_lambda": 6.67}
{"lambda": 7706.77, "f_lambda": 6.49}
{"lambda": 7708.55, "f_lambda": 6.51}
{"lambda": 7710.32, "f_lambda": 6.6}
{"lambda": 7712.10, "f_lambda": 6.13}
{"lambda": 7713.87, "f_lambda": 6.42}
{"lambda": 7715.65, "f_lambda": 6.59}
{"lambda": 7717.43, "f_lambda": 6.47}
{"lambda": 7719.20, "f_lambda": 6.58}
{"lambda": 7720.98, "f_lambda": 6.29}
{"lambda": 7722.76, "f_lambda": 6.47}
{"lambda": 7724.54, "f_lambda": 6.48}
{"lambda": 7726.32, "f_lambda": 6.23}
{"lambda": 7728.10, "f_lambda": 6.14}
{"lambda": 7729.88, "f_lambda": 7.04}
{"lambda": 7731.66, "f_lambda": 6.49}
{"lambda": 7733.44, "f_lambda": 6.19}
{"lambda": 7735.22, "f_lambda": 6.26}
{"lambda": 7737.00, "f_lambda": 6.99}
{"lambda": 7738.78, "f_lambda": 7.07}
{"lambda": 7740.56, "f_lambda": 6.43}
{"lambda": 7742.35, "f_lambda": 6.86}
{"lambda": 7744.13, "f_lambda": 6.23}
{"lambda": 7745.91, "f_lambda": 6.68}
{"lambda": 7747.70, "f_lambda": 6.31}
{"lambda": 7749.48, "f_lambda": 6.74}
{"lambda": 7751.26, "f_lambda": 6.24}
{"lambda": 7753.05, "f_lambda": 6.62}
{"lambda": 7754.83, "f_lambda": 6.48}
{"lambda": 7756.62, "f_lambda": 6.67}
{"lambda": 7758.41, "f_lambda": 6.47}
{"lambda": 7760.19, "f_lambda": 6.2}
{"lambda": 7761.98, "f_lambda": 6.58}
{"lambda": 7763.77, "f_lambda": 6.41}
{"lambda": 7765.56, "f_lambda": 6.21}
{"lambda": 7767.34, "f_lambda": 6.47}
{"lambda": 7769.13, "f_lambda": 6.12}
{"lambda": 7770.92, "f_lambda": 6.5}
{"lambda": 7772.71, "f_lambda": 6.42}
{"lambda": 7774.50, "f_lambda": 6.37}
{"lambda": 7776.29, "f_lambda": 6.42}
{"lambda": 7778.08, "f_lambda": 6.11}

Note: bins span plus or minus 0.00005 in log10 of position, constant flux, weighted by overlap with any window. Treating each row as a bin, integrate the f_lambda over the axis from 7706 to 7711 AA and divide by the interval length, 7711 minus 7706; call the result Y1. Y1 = 6.53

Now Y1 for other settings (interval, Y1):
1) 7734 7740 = 6.73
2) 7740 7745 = 6.51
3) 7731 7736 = 6.31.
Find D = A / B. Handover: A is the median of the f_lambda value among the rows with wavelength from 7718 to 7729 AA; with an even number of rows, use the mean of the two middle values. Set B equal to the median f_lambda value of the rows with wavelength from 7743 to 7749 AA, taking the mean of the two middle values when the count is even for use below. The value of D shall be 1.01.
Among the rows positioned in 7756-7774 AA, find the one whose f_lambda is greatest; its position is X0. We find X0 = 7756.62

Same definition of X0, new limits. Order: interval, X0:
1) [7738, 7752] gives 7738.78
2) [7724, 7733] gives 7729.88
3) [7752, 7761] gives 7756.62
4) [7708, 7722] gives 7710.32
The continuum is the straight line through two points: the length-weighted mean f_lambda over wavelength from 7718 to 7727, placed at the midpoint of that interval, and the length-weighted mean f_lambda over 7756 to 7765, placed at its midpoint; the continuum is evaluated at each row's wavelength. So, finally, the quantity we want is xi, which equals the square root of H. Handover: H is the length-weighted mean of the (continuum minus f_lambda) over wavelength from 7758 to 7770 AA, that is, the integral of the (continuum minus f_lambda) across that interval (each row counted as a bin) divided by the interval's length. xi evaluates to 0.320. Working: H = 0.10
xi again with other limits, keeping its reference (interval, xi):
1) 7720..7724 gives 0.151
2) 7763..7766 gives 0.359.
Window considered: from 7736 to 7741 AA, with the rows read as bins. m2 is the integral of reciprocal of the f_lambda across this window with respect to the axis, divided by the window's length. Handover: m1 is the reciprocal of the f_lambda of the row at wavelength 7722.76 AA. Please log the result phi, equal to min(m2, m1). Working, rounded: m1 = 0.155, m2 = 0.146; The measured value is 0.146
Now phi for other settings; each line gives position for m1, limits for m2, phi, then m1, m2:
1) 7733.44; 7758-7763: 0.156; 0.162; 0.156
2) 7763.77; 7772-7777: 0.156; 0.156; 0.156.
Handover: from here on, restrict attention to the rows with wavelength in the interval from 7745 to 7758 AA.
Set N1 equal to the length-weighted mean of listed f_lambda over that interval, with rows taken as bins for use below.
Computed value 6.53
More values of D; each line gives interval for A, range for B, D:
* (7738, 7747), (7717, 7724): 1.03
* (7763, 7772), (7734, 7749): 0.98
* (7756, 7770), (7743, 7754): 1.00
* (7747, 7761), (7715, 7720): 0.98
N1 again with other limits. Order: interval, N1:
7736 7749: 6.65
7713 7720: 6.51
